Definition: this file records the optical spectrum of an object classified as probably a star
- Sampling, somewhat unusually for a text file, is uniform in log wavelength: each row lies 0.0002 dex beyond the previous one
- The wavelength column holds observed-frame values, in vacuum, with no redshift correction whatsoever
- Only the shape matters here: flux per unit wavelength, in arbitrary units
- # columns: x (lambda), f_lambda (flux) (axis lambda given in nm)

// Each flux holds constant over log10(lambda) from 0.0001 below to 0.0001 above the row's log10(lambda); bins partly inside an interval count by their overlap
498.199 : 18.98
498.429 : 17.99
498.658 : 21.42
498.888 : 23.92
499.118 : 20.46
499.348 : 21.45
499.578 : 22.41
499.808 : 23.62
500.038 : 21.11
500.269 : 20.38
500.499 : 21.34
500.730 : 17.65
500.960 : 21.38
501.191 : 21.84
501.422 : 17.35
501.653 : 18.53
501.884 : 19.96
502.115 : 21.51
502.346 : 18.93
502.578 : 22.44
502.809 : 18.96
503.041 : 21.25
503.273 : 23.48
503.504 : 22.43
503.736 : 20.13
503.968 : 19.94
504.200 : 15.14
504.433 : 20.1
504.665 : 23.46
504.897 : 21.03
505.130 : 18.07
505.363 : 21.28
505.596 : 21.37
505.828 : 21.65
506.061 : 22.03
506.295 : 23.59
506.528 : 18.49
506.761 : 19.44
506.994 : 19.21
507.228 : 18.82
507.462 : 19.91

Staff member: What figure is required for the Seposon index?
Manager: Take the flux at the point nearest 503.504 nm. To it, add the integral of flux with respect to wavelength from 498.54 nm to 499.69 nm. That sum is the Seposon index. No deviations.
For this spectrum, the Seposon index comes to 47.6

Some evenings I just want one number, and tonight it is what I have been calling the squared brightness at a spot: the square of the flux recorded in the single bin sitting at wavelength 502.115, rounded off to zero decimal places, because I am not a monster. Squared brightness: 463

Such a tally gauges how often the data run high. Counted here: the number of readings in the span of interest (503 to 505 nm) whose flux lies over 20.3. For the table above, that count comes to 5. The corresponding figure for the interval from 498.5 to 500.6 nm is 9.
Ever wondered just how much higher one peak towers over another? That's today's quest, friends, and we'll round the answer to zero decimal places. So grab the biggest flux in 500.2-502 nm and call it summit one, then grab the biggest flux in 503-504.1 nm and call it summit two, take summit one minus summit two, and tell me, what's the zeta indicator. -2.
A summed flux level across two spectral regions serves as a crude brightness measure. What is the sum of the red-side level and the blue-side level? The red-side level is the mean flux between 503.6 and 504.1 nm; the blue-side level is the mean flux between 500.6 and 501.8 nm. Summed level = 39.4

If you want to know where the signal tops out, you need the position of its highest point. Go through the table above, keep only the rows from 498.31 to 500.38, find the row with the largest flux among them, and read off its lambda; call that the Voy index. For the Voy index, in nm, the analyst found 498.888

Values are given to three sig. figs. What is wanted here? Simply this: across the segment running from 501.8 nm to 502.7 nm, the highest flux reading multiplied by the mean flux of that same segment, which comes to 465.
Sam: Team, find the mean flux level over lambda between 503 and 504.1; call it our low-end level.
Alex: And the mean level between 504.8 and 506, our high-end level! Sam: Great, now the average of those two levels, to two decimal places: 21.06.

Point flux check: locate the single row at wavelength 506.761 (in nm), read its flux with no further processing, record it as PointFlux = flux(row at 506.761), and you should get 19.44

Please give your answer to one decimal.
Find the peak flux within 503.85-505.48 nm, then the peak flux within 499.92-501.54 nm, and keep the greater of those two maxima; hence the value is 23.5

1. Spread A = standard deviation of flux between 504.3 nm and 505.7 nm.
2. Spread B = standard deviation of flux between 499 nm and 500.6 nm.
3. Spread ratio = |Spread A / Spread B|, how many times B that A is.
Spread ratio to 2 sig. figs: 1.5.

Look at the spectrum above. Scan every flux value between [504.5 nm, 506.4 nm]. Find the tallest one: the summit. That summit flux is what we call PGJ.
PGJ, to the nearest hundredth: 23.59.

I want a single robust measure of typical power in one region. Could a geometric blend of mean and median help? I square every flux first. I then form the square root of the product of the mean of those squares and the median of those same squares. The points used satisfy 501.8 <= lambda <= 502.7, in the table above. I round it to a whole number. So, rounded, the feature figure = 431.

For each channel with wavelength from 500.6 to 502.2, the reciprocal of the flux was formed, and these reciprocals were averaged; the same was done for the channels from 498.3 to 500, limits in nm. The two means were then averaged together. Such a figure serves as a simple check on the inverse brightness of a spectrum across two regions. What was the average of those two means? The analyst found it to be 0.0489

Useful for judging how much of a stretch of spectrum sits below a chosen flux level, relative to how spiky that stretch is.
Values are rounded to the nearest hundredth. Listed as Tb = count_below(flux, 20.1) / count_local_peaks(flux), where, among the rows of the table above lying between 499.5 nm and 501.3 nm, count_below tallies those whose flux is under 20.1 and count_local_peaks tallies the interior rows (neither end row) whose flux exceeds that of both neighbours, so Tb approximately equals 0.50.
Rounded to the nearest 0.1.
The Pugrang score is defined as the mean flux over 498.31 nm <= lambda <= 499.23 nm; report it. 20.9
